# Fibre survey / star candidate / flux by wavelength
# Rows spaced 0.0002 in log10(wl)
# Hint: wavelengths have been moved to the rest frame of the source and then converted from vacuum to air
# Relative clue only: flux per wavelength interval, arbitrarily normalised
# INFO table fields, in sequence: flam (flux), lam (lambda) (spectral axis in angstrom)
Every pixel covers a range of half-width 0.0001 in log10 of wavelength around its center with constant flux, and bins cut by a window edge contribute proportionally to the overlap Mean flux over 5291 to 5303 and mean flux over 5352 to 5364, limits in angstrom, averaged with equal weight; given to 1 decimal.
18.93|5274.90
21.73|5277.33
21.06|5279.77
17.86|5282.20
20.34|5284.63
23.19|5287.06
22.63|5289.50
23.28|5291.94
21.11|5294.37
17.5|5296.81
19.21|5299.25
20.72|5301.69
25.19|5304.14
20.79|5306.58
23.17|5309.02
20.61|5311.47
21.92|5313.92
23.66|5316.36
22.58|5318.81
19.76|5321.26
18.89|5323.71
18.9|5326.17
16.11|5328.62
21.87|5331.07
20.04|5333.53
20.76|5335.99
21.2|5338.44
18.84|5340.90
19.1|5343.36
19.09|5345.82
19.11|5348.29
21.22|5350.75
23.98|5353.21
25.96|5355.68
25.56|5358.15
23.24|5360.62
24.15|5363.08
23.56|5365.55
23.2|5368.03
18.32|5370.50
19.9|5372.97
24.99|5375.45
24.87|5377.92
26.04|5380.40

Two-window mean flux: 22.5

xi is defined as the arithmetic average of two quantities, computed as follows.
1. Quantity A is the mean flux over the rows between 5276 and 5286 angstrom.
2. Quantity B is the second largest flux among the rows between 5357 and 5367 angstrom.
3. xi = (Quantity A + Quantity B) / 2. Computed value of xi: 22.2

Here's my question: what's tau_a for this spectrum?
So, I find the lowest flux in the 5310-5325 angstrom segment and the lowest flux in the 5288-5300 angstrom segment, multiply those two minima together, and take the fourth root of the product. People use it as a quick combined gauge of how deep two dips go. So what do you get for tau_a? 4.26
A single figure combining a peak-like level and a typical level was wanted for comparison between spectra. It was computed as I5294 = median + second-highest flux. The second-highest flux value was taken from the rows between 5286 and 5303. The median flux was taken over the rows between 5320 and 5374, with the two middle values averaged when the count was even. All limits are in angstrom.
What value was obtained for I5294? 43.6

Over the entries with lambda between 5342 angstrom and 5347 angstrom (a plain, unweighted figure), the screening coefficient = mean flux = 19.1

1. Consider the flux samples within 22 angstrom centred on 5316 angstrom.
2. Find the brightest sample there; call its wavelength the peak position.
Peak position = 5316.36 angstrom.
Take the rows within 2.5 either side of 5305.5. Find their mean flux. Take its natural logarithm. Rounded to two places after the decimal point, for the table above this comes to 3.14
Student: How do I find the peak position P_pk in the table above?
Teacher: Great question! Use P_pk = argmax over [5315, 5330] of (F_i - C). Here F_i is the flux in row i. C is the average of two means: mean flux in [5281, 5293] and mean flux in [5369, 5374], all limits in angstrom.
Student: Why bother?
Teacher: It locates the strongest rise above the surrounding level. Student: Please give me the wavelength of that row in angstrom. 5316.36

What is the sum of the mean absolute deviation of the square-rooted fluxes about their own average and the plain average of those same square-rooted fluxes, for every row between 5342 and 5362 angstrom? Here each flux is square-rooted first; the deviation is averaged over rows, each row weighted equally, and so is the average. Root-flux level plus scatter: 4.967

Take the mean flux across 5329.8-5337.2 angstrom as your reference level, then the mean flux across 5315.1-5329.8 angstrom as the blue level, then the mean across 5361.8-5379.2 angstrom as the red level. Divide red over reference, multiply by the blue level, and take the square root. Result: 4.7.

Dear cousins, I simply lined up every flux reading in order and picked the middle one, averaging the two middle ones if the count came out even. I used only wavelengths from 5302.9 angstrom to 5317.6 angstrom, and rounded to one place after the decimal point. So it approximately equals 22.5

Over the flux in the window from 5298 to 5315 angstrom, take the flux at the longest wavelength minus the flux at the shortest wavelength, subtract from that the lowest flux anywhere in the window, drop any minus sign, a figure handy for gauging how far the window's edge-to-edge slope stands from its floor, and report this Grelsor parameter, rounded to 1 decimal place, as 16.5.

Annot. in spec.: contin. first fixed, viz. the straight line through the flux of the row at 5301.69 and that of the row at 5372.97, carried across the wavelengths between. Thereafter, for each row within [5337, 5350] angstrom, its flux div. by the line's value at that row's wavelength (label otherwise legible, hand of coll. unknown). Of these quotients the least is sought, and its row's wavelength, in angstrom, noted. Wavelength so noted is 5340.90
